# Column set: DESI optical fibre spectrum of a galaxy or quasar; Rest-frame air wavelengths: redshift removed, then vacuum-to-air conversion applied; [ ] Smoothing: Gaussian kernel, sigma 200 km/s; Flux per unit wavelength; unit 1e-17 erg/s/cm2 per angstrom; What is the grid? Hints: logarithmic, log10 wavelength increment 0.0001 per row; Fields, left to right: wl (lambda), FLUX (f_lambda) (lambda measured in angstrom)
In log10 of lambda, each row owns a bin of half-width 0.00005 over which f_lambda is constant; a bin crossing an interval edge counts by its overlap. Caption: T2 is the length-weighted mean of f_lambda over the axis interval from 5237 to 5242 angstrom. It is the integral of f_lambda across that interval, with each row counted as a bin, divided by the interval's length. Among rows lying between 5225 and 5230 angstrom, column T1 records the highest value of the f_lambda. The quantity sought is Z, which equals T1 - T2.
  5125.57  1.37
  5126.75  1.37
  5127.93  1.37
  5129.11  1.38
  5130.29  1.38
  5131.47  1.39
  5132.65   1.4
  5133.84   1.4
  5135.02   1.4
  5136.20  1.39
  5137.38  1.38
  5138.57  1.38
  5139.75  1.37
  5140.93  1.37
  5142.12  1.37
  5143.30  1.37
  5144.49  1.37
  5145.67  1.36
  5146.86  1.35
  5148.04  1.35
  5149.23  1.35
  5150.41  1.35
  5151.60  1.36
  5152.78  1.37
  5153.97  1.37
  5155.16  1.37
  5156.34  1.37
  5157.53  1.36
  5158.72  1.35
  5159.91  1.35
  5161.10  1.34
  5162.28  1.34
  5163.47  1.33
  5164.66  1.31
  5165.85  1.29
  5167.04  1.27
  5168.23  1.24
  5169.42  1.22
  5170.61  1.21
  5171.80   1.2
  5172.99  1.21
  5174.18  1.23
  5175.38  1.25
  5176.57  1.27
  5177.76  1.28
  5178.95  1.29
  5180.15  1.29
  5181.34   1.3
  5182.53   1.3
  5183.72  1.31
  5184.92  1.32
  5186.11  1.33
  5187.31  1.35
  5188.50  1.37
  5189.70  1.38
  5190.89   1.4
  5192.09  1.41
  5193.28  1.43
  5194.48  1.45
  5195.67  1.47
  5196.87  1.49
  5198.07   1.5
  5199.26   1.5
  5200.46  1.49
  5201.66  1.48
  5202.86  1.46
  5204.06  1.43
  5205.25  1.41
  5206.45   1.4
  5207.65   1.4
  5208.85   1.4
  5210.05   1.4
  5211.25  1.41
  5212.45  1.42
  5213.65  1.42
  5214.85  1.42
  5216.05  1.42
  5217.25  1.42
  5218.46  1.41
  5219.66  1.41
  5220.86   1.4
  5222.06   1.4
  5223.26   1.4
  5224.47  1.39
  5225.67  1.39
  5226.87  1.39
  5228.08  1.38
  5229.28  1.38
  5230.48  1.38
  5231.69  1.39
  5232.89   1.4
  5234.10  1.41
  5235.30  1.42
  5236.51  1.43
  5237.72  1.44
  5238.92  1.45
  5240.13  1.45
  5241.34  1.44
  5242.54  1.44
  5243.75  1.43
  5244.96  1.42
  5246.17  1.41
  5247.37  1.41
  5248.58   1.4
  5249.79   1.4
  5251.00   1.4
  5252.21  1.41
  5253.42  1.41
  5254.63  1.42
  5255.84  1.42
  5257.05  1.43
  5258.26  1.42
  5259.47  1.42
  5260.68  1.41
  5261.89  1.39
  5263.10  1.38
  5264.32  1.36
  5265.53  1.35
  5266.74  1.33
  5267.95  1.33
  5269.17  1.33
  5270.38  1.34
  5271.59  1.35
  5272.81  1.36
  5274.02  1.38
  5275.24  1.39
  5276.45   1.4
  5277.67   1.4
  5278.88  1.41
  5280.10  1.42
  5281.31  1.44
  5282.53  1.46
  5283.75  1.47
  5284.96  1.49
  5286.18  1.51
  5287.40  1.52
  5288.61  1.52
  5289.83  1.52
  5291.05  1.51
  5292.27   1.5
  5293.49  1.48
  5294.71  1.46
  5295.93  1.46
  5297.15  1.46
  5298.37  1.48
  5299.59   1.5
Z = -0.055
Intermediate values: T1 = 1.39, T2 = 1.45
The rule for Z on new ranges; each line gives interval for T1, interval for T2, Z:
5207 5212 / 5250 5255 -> 0.002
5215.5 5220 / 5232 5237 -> 0.007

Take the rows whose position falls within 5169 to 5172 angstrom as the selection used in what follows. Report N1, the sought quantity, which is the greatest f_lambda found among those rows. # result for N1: 1.22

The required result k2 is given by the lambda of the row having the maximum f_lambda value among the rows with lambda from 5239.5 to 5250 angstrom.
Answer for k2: 5240.13 angstrom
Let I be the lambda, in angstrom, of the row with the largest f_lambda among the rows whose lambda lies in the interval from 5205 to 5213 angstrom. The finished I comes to 5212.45 angstrom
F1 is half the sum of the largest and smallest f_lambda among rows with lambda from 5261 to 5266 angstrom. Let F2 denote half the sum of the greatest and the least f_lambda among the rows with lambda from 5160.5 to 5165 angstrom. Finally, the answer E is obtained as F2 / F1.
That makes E 0.97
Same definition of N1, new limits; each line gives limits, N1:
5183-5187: 1.33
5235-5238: 1.44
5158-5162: 1.35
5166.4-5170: 1.27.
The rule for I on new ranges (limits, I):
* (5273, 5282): 5281.31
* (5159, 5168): 5159.91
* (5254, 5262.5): 5257.05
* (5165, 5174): 5165.85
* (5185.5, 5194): 5193.28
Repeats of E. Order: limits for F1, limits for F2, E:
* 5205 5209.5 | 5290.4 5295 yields 1.06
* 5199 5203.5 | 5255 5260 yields 0.96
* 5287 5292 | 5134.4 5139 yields 0.92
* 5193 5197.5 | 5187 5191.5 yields 0.94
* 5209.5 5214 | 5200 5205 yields 1.04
